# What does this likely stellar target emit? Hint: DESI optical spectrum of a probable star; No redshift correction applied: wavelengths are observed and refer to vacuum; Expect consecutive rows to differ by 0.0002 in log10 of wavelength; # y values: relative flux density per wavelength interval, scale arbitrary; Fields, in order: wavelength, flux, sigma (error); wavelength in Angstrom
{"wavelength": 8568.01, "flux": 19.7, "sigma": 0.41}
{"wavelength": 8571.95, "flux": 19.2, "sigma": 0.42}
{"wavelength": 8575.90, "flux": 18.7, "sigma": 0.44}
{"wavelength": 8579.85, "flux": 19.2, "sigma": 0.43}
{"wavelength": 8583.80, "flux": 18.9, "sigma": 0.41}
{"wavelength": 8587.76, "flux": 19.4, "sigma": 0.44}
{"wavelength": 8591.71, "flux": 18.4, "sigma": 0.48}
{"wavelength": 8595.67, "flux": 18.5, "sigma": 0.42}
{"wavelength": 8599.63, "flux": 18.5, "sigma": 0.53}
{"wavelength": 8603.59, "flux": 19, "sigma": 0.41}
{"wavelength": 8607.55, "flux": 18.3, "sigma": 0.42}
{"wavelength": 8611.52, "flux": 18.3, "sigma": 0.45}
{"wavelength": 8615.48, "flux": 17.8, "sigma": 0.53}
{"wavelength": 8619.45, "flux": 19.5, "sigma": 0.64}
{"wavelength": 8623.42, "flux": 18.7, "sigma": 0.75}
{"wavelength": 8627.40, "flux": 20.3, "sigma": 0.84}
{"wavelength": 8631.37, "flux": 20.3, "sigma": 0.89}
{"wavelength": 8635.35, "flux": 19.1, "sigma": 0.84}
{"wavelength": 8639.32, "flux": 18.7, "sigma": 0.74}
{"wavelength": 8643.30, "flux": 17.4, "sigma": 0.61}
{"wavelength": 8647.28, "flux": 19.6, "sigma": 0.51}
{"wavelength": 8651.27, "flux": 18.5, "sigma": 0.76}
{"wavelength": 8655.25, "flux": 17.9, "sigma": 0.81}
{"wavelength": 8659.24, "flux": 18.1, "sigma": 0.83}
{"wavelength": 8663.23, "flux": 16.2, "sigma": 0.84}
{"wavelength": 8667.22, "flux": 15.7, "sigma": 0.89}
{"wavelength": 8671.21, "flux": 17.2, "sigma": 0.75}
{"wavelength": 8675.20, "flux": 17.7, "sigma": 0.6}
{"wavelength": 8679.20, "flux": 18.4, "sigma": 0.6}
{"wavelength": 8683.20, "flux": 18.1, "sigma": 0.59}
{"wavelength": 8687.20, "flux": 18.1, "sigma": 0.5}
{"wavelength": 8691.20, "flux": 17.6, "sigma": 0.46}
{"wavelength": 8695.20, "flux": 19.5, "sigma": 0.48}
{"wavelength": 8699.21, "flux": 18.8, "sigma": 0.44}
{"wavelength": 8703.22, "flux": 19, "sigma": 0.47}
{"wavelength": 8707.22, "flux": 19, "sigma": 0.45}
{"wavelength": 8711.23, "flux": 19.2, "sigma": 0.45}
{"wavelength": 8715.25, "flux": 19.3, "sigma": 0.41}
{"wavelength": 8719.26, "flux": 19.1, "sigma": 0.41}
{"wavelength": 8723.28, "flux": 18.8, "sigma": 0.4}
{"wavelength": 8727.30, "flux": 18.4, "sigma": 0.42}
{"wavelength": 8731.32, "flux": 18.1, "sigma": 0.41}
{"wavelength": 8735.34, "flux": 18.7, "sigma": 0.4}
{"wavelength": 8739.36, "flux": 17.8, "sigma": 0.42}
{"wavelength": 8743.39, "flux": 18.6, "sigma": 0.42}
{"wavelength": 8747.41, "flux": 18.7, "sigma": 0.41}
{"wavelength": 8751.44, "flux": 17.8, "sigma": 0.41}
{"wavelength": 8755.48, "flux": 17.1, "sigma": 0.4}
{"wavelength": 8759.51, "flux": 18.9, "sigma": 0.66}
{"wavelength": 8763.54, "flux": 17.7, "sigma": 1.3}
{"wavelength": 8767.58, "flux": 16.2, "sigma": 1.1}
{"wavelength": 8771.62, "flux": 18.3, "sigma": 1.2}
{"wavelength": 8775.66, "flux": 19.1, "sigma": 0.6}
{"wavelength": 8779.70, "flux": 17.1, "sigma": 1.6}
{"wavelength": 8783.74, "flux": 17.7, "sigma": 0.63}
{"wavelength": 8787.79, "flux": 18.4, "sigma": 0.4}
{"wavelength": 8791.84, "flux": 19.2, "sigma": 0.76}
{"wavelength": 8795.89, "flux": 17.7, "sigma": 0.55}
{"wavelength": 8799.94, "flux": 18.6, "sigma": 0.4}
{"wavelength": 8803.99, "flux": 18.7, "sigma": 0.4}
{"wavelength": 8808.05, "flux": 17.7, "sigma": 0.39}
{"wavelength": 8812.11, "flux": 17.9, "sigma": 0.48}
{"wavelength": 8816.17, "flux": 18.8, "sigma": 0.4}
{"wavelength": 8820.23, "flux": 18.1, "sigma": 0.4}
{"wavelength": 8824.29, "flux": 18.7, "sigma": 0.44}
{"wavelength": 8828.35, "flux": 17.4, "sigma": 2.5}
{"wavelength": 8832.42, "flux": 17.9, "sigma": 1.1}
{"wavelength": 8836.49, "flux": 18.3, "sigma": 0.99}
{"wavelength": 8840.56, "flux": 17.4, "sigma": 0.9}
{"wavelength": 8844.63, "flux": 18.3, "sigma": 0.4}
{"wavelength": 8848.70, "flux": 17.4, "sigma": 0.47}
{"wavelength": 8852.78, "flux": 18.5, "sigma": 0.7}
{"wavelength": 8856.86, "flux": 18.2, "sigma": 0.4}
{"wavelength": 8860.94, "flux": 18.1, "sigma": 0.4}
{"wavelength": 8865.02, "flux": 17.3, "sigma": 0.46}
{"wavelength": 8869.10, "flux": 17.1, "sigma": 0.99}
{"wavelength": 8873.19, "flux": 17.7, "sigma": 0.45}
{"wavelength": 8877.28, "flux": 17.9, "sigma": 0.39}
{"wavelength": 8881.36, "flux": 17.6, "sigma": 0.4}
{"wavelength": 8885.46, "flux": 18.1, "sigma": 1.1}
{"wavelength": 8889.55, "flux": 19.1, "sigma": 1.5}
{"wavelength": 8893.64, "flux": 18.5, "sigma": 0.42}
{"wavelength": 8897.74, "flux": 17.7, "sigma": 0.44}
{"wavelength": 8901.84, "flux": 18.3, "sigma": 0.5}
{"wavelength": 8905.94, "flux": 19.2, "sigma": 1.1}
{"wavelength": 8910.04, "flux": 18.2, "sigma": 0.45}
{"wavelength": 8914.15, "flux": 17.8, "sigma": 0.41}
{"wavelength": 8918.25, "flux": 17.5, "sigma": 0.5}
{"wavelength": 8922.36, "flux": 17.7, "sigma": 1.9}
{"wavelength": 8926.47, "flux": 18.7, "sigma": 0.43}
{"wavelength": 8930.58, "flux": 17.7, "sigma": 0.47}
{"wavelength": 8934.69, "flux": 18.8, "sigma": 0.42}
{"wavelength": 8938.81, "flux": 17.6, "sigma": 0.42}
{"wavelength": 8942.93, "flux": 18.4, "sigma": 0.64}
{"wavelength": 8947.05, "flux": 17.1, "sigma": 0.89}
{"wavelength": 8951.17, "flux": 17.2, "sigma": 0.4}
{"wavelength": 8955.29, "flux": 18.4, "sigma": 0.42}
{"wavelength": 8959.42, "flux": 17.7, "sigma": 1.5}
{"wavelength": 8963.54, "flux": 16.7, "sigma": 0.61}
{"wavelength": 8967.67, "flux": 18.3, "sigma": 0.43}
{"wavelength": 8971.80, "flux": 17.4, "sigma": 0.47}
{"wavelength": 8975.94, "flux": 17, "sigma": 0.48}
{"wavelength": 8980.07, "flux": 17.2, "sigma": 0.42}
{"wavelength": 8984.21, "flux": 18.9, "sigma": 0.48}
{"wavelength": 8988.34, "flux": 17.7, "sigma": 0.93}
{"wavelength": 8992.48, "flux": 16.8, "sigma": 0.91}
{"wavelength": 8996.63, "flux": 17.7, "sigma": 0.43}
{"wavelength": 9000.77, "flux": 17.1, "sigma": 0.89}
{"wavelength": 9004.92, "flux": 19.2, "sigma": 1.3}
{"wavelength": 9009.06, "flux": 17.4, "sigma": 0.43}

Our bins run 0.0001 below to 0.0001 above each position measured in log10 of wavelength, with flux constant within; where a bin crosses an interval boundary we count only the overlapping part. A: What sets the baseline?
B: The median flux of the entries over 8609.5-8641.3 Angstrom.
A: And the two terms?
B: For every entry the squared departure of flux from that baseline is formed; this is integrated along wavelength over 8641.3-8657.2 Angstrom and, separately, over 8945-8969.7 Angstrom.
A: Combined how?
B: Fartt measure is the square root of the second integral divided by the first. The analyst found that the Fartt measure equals 1.9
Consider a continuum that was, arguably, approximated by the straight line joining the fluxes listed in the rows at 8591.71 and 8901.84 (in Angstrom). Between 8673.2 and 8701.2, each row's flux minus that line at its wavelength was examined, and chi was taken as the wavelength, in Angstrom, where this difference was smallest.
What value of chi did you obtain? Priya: 8691.20 Angstrom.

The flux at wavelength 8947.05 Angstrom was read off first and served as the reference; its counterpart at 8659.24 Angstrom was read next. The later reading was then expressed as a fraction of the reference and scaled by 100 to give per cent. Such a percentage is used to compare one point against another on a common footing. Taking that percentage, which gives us 106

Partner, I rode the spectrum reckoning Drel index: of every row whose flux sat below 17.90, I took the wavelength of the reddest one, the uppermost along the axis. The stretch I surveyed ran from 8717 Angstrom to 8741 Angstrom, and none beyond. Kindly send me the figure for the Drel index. 8739.36 Angstrom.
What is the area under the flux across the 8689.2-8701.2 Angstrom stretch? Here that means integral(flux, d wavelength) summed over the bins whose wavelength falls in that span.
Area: 224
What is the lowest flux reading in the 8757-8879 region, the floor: 16.2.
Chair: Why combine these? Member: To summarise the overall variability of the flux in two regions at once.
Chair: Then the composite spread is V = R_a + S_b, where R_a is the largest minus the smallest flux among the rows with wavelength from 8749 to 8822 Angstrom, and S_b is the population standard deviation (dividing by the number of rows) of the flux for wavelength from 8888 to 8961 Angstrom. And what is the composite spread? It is 3.61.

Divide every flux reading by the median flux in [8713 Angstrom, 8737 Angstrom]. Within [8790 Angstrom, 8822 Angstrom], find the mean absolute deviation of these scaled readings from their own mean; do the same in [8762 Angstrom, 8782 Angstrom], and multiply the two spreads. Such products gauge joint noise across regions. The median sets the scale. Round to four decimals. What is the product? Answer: 0.0011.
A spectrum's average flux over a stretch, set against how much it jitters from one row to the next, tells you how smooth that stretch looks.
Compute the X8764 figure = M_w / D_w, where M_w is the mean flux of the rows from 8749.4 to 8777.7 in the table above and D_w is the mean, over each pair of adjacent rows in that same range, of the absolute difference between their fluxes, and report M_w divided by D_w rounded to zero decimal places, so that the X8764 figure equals 13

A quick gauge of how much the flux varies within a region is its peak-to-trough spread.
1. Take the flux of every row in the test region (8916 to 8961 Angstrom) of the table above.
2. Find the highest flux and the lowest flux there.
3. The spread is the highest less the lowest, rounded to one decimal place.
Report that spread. 1.7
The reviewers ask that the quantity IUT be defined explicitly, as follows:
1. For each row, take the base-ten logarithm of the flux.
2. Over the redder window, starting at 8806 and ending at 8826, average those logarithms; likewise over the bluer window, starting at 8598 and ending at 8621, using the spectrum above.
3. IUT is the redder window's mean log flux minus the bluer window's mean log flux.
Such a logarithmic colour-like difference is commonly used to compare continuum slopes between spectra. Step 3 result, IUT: -0.008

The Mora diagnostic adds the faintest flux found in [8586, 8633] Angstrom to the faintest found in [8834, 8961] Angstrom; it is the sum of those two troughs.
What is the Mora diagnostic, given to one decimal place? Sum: 34.9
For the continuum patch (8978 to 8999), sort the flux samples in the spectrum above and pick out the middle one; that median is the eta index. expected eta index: 17.7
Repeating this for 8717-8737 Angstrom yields 18.7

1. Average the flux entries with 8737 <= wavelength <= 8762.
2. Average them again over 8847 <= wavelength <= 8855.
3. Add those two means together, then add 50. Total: 86.1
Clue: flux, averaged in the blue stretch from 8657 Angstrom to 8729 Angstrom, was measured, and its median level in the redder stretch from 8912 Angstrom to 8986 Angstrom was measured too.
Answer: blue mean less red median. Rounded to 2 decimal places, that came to 0.53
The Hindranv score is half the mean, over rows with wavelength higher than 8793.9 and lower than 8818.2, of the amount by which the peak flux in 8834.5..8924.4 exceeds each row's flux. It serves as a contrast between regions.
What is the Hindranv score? 0.48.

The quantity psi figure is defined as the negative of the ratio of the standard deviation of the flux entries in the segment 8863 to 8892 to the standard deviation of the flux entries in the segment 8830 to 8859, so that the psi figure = -1.5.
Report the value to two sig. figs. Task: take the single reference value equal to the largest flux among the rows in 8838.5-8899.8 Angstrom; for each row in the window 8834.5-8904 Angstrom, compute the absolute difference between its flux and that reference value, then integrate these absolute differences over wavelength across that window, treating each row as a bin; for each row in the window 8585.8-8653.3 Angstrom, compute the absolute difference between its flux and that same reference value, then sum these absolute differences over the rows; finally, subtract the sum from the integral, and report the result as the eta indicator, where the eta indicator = 67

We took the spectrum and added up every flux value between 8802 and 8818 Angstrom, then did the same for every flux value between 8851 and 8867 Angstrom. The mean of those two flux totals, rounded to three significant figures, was 72.6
